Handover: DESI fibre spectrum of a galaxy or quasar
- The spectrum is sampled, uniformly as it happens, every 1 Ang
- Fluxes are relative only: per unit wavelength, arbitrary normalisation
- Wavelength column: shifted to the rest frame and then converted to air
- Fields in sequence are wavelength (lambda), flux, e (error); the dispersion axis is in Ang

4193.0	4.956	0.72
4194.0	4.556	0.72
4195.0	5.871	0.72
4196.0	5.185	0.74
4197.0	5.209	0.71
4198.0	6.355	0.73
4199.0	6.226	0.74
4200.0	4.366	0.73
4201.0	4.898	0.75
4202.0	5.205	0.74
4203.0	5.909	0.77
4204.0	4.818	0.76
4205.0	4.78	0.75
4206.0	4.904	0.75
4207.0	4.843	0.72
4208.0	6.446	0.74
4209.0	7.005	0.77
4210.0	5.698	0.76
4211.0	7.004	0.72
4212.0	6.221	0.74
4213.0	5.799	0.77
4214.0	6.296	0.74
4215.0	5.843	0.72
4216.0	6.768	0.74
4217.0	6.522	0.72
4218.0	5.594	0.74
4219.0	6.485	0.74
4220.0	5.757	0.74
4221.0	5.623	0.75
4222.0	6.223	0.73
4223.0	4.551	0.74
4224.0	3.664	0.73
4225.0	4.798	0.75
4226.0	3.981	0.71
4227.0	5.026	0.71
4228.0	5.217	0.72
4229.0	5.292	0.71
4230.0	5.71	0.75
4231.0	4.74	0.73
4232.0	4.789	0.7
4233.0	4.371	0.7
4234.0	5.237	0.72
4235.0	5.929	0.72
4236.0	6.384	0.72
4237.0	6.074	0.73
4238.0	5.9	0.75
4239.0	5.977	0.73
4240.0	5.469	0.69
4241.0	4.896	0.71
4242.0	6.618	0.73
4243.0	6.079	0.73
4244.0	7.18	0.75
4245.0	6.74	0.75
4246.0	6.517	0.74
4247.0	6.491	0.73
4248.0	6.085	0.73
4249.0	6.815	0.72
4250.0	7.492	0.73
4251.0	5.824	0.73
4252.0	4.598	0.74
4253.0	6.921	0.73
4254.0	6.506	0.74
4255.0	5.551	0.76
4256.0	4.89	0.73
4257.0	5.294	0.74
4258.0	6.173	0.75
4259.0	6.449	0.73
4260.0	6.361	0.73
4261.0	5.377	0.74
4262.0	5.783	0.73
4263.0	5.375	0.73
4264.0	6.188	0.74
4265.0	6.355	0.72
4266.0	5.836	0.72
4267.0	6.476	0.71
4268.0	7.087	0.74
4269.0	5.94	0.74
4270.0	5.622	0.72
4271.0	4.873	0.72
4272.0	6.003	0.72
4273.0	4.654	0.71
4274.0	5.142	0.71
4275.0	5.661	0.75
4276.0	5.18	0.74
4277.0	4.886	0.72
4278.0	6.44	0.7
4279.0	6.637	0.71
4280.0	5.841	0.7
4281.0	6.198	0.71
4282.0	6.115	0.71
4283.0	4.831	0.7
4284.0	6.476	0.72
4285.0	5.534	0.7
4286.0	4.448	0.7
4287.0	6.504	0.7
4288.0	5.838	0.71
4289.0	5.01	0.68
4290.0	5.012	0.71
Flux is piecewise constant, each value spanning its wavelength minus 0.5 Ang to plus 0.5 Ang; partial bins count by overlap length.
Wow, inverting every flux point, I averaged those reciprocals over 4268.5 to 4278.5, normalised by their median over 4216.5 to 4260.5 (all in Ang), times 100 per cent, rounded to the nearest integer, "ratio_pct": 109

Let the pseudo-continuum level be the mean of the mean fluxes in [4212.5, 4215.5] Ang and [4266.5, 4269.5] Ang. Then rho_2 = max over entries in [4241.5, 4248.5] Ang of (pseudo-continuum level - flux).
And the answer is 0.2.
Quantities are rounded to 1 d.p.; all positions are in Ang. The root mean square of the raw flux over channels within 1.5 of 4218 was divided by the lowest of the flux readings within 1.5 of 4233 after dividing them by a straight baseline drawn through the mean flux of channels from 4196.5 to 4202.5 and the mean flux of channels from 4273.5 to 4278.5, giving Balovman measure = 7.7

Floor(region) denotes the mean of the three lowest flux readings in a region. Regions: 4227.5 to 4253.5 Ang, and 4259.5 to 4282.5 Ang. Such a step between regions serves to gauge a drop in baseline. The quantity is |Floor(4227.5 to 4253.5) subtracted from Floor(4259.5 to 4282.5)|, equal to 0.23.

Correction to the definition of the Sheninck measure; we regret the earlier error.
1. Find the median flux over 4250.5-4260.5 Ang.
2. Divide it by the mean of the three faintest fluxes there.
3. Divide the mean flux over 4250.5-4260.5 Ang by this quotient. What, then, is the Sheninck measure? 4.8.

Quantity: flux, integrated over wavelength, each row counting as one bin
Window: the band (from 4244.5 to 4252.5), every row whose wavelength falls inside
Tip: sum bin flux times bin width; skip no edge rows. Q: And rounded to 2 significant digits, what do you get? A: 51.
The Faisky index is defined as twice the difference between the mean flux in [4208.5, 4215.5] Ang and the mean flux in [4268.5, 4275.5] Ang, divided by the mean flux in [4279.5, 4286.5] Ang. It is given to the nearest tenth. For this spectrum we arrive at 0.3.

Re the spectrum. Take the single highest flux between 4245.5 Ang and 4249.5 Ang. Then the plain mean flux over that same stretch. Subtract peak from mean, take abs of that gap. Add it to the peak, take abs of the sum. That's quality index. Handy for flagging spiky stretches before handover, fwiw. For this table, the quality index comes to 7.2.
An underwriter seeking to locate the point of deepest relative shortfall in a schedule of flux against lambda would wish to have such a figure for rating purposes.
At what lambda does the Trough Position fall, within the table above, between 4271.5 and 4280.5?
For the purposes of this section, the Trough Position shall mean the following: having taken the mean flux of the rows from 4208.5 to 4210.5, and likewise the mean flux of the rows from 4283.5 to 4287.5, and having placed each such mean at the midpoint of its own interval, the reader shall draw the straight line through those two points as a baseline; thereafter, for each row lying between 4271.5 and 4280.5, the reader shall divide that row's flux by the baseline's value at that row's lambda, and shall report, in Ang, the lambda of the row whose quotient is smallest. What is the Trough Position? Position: 4273.0 Ang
